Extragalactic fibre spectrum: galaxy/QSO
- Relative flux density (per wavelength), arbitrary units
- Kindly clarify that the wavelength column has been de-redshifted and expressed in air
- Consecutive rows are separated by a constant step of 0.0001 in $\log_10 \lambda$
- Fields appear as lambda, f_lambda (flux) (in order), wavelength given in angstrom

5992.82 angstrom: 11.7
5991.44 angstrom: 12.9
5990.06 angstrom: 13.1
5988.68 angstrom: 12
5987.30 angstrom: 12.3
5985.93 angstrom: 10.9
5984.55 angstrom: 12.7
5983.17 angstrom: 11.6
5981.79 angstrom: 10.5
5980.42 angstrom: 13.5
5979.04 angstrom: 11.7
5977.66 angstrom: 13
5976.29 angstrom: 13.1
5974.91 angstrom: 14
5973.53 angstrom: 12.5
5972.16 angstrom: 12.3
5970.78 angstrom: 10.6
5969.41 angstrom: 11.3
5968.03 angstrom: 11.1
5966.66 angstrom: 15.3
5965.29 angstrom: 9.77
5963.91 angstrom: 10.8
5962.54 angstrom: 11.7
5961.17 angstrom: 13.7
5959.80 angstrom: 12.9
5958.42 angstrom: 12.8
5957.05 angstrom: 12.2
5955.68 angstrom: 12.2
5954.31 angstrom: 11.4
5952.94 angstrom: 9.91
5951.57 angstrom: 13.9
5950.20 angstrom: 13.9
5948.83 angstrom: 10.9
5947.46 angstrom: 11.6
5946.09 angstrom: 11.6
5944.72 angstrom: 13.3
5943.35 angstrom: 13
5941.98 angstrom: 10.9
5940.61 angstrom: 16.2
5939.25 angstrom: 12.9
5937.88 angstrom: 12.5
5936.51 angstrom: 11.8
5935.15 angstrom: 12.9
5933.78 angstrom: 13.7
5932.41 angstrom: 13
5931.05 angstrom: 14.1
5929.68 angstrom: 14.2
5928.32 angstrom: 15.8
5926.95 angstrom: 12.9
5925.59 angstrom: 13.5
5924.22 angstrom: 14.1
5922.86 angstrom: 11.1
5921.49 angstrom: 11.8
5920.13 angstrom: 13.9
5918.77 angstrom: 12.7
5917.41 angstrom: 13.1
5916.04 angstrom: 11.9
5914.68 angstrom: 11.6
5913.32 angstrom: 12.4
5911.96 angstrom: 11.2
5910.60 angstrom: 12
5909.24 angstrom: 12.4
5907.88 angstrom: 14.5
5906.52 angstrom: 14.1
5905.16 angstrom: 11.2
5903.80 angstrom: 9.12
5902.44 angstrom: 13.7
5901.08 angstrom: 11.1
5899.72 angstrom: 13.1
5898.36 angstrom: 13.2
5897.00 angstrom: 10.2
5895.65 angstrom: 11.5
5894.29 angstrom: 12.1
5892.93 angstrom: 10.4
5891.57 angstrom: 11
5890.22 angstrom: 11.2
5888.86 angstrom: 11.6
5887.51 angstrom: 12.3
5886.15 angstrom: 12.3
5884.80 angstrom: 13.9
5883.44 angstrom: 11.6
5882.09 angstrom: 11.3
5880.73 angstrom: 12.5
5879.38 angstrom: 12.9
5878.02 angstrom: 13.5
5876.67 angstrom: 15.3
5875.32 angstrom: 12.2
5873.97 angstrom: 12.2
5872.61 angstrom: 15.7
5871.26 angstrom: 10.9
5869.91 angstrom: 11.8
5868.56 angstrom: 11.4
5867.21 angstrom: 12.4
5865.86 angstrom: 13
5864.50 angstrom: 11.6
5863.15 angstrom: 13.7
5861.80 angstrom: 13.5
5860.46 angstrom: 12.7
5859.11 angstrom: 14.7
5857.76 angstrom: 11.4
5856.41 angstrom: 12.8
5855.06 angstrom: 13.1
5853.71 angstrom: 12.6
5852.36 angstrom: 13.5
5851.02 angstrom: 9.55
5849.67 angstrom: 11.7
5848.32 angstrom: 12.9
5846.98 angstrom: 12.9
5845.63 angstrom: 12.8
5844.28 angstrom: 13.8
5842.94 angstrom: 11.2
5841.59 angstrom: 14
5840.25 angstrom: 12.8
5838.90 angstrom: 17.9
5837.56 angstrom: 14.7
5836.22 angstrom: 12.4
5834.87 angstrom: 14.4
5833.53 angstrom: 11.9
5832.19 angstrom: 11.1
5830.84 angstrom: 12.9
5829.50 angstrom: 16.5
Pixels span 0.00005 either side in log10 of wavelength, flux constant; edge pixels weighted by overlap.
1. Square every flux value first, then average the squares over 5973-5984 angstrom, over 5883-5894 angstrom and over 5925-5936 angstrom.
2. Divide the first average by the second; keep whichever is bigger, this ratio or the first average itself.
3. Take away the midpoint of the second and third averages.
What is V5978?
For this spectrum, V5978 -8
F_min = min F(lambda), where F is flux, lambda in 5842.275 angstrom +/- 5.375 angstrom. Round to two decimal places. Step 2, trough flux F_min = 11.20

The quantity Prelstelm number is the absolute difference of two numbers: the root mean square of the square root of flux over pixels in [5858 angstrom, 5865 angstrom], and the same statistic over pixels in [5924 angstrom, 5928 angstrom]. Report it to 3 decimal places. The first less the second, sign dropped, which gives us 0.036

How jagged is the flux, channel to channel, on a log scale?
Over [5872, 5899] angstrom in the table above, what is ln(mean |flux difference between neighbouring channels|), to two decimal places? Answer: 0.20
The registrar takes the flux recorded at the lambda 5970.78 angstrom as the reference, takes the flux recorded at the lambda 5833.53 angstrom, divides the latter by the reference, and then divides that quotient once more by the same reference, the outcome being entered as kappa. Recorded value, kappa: 0.106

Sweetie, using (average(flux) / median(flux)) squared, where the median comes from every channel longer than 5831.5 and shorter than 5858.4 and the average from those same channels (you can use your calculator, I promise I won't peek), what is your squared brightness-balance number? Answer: 1.01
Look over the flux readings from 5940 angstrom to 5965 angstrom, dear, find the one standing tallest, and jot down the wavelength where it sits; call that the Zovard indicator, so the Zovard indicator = 5940.61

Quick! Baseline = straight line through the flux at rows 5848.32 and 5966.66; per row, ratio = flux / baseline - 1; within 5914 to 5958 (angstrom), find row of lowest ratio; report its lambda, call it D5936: 5952.94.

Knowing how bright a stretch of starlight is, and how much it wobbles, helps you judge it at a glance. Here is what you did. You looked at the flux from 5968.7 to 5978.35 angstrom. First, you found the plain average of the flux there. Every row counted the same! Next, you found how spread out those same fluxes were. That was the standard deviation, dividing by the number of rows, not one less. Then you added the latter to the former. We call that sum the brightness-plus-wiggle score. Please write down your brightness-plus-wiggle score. 13.5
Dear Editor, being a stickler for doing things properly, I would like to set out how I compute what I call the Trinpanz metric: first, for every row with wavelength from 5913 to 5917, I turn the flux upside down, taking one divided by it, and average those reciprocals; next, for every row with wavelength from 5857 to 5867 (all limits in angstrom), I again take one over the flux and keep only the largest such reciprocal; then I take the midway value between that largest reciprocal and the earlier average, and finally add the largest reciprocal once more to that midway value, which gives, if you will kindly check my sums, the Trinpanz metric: 0.173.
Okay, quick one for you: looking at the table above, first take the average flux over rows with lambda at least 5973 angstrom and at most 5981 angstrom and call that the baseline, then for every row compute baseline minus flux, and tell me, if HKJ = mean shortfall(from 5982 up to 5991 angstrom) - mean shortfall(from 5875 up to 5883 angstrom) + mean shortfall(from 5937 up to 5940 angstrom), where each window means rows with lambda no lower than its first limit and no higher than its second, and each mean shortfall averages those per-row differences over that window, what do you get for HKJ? 1.1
